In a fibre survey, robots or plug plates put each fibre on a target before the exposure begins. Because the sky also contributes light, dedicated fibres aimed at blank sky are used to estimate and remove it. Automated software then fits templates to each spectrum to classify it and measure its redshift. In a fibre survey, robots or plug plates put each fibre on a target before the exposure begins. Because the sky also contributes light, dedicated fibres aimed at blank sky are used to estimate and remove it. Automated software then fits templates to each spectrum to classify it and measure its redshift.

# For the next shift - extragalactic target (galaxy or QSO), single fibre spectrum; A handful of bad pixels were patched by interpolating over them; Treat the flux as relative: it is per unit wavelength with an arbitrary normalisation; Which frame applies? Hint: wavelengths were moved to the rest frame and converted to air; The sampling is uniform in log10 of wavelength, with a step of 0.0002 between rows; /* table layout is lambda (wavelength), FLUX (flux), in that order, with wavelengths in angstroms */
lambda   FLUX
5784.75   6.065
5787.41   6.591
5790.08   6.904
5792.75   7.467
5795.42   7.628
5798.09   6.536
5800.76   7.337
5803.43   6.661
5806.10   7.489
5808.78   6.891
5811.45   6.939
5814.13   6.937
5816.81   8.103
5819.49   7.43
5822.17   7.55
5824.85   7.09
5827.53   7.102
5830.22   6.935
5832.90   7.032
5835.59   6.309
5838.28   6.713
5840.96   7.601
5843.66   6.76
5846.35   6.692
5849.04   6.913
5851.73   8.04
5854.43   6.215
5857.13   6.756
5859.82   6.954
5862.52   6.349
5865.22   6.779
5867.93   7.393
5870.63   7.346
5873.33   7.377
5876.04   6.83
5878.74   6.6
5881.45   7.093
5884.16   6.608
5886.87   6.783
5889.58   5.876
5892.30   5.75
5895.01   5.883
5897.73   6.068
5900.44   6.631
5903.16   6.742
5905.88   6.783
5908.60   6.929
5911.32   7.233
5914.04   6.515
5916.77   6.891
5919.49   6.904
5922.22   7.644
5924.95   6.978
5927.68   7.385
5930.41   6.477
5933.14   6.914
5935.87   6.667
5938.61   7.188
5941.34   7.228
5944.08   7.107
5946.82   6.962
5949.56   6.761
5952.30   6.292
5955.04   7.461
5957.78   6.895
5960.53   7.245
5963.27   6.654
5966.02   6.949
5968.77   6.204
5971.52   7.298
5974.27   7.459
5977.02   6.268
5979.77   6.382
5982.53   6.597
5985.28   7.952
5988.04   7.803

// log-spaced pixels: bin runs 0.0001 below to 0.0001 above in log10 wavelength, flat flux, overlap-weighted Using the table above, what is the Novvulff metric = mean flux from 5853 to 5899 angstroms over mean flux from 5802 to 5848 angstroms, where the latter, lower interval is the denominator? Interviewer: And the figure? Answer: 0.94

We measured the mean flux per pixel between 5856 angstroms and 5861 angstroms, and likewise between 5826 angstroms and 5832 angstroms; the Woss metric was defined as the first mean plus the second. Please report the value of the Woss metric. 13.9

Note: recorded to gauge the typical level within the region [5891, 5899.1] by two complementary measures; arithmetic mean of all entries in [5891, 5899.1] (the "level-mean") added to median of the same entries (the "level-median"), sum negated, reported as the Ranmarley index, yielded -11.8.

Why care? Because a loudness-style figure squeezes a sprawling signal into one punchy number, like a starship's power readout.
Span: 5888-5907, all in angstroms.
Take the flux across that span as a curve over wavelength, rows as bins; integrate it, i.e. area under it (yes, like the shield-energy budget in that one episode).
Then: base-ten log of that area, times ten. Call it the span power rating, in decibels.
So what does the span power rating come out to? 20.7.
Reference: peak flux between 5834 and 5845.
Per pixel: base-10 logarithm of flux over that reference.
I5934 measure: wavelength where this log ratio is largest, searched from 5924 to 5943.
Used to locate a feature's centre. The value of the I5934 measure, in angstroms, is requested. 5927.68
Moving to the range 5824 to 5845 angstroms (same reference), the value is 5840.96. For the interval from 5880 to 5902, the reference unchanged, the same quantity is 5881.45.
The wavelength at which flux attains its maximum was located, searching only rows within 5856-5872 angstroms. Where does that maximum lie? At 5867.93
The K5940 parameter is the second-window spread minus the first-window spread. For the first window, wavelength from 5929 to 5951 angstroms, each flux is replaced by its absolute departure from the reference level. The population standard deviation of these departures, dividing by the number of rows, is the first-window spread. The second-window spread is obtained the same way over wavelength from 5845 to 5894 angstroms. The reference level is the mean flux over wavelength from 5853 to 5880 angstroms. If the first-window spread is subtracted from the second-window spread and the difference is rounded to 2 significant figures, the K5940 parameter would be 0.24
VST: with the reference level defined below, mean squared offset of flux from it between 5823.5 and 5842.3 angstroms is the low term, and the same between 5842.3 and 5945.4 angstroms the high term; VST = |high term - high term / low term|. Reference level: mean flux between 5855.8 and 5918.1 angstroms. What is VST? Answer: 0.93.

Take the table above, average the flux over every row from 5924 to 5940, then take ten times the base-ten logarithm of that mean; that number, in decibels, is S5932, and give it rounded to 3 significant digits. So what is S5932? 8.41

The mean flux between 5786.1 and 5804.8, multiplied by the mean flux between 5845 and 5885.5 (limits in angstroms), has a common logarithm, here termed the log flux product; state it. 1.69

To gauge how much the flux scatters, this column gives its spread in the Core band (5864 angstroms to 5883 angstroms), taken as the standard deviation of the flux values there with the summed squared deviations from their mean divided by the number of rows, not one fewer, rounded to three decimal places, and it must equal 0.302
